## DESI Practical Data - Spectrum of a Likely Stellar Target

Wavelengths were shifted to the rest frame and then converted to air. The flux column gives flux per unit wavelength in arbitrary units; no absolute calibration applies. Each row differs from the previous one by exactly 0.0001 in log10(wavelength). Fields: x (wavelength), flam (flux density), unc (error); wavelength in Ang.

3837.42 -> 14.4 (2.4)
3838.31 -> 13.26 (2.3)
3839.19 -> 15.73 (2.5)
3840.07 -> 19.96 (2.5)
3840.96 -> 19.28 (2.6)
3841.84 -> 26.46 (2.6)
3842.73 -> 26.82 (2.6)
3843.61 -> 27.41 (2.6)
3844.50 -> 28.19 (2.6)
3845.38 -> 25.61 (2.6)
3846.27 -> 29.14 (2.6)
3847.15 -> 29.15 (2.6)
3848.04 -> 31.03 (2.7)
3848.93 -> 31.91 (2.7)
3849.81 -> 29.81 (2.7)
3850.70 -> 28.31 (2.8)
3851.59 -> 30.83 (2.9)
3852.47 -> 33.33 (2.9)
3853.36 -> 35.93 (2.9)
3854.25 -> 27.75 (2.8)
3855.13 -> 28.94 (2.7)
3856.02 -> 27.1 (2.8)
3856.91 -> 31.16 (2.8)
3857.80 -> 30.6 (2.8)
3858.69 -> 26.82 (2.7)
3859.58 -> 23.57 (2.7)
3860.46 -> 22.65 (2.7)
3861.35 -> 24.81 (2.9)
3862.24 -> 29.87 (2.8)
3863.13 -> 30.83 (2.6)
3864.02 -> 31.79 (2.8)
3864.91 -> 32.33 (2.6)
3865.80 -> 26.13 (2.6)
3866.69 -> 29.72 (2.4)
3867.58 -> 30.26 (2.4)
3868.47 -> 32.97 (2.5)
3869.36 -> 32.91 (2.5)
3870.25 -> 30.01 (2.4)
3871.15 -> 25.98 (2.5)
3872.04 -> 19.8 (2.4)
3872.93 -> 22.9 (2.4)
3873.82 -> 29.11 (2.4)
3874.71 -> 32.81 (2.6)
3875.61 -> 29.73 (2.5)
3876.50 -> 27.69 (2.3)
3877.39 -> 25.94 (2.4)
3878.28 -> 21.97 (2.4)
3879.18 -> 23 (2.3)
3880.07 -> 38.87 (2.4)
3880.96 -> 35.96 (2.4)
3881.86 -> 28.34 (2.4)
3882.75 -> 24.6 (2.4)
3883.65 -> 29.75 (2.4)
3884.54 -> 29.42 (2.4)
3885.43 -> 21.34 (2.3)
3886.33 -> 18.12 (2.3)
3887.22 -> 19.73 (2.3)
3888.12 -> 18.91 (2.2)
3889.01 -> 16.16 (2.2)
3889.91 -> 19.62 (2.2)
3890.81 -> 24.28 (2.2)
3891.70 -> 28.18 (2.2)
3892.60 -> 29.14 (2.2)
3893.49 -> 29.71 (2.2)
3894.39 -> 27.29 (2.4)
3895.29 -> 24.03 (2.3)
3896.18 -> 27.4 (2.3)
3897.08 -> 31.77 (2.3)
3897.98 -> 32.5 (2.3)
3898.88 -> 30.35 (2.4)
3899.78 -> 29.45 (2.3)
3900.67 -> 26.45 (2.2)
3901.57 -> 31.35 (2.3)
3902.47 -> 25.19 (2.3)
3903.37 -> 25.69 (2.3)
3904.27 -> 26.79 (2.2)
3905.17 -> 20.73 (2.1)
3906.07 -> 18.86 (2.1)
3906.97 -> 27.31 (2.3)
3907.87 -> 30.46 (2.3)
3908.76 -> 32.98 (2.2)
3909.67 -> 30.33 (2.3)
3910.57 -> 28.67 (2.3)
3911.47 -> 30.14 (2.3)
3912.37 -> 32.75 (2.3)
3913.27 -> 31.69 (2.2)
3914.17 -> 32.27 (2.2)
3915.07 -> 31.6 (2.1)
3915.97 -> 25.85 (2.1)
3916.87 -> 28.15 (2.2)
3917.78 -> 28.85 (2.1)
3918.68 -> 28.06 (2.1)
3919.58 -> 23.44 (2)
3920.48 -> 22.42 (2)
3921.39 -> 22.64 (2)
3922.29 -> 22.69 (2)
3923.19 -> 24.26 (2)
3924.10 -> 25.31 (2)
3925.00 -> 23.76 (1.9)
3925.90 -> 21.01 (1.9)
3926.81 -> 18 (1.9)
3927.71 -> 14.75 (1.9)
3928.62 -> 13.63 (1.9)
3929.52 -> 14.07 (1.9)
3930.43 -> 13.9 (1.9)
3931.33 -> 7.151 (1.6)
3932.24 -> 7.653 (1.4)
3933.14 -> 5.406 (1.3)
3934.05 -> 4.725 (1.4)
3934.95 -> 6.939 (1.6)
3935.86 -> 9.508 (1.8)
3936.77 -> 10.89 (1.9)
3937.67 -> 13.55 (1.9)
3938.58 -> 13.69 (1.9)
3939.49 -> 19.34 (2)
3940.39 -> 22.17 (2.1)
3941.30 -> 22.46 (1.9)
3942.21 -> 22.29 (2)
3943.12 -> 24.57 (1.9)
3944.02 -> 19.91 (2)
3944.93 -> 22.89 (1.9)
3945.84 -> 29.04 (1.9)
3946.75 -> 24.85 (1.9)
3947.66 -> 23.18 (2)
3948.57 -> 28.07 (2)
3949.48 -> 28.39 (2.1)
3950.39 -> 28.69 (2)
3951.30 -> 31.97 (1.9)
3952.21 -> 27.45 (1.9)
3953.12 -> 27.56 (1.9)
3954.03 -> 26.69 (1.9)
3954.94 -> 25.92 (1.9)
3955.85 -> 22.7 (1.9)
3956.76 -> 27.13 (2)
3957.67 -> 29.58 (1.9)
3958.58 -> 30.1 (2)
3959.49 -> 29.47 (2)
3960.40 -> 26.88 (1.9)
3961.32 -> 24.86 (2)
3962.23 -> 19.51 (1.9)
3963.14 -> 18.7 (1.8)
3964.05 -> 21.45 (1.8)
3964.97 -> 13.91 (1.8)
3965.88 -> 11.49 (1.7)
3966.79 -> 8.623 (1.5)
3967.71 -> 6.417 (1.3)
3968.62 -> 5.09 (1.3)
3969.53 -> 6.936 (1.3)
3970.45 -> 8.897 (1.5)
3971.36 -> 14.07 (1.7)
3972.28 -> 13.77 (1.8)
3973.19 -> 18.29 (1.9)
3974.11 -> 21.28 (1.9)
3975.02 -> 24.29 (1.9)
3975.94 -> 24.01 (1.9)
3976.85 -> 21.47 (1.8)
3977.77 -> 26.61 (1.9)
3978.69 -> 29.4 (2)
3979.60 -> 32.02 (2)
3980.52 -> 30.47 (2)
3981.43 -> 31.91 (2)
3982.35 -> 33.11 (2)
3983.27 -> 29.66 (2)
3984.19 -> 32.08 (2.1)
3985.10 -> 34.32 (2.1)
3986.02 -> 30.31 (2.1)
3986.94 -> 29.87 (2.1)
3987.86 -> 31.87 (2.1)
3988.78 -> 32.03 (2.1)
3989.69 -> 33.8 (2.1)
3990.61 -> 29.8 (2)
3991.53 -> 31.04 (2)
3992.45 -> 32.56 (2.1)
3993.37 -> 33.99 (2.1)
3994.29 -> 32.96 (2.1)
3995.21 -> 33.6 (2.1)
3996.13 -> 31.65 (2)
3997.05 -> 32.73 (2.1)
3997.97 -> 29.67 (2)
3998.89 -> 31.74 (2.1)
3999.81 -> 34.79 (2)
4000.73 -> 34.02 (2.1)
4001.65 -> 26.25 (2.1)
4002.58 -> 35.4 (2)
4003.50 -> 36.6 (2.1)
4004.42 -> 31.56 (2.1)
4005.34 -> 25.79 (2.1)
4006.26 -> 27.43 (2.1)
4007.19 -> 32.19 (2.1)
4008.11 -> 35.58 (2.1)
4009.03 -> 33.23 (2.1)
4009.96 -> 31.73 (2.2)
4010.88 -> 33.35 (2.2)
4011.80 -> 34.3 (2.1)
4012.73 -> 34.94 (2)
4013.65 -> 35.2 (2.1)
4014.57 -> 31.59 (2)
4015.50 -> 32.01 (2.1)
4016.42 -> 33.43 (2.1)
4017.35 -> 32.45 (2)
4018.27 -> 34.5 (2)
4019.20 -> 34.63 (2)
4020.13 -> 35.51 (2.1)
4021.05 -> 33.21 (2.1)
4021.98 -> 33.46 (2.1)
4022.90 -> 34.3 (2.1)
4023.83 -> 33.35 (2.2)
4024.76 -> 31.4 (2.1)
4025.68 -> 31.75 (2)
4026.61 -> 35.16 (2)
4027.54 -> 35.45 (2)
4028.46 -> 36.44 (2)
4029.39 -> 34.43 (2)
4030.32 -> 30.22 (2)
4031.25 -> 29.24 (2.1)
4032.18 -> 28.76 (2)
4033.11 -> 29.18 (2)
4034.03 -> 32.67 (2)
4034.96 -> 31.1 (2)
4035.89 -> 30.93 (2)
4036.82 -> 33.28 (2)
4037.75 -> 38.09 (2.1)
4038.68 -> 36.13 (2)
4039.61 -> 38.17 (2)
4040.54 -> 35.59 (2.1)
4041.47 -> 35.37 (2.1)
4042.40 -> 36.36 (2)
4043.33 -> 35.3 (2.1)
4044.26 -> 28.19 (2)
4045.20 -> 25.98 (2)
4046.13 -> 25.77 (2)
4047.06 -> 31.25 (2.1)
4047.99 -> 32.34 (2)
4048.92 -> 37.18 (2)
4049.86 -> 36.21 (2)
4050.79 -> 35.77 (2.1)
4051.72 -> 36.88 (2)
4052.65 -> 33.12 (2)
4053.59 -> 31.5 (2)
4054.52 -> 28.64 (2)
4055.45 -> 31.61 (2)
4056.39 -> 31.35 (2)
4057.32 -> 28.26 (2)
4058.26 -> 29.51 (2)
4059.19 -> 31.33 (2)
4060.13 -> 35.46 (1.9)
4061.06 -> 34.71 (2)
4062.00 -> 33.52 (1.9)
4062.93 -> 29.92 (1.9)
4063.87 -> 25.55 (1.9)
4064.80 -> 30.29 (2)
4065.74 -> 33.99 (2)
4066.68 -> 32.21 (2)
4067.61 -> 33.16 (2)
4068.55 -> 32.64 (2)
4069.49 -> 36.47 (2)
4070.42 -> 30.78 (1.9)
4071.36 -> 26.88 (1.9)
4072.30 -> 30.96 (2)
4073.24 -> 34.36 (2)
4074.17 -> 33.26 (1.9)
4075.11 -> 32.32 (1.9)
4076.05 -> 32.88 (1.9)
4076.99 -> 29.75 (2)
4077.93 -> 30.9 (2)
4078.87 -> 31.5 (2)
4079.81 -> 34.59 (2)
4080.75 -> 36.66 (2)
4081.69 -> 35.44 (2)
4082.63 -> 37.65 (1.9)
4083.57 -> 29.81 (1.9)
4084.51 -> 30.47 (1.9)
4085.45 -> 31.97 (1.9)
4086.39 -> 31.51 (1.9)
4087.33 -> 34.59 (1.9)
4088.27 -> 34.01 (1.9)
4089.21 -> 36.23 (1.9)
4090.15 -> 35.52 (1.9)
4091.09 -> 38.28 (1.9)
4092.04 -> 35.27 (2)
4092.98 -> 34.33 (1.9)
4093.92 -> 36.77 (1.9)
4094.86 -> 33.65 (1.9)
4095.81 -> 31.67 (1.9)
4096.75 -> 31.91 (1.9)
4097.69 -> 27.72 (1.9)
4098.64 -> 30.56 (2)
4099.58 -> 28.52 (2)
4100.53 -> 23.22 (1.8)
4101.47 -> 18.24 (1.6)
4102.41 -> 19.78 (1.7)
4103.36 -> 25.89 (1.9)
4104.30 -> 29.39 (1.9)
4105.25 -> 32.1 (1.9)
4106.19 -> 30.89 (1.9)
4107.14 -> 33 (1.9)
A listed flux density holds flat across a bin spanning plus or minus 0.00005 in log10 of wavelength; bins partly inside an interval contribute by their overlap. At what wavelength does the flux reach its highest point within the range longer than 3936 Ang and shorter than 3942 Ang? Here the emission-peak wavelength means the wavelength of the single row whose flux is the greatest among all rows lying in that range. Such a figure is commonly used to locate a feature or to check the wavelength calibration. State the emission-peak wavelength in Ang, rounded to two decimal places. 3941.30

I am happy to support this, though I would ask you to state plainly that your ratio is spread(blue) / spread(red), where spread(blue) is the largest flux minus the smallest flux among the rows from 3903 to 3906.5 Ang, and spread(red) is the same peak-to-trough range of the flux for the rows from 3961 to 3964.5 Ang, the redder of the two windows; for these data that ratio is 1.3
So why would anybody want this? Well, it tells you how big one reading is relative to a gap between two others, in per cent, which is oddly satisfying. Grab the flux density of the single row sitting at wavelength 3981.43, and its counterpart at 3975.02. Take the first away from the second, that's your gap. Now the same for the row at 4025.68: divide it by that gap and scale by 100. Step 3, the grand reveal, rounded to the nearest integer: -417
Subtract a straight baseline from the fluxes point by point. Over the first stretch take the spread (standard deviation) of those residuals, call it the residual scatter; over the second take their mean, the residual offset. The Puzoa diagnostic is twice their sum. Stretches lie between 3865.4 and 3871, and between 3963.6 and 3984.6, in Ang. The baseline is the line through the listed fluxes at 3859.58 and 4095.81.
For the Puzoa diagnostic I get -10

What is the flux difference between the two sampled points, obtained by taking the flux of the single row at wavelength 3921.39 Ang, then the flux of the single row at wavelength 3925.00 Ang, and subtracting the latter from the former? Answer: -1.1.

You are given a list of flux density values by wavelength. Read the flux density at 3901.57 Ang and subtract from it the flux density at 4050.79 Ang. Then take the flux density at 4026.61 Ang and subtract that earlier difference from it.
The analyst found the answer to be 40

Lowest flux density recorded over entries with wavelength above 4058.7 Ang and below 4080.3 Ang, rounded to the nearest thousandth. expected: 25.550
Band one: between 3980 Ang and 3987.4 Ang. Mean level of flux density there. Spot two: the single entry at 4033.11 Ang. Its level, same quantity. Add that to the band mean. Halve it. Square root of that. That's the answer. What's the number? 5.51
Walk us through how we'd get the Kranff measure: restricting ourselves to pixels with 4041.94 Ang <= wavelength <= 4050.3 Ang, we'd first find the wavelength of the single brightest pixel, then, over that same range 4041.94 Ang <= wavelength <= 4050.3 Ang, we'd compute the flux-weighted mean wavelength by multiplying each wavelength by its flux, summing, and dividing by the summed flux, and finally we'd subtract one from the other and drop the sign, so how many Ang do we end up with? 2.7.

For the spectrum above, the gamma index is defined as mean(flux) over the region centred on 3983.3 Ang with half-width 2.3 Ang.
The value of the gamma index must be 32.2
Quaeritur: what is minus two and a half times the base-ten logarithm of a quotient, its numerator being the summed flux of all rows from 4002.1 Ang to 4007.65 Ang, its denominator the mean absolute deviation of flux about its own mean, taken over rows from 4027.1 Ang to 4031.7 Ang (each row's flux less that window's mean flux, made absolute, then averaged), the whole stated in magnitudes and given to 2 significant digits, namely -4.6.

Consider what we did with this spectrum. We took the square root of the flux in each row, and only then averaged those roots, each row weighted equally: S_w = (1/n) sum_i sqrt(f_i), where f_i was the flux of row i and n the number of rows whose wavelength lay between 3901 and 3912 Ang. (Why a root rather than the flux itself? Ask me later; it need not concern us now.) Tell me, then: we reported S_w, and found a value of 5.2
